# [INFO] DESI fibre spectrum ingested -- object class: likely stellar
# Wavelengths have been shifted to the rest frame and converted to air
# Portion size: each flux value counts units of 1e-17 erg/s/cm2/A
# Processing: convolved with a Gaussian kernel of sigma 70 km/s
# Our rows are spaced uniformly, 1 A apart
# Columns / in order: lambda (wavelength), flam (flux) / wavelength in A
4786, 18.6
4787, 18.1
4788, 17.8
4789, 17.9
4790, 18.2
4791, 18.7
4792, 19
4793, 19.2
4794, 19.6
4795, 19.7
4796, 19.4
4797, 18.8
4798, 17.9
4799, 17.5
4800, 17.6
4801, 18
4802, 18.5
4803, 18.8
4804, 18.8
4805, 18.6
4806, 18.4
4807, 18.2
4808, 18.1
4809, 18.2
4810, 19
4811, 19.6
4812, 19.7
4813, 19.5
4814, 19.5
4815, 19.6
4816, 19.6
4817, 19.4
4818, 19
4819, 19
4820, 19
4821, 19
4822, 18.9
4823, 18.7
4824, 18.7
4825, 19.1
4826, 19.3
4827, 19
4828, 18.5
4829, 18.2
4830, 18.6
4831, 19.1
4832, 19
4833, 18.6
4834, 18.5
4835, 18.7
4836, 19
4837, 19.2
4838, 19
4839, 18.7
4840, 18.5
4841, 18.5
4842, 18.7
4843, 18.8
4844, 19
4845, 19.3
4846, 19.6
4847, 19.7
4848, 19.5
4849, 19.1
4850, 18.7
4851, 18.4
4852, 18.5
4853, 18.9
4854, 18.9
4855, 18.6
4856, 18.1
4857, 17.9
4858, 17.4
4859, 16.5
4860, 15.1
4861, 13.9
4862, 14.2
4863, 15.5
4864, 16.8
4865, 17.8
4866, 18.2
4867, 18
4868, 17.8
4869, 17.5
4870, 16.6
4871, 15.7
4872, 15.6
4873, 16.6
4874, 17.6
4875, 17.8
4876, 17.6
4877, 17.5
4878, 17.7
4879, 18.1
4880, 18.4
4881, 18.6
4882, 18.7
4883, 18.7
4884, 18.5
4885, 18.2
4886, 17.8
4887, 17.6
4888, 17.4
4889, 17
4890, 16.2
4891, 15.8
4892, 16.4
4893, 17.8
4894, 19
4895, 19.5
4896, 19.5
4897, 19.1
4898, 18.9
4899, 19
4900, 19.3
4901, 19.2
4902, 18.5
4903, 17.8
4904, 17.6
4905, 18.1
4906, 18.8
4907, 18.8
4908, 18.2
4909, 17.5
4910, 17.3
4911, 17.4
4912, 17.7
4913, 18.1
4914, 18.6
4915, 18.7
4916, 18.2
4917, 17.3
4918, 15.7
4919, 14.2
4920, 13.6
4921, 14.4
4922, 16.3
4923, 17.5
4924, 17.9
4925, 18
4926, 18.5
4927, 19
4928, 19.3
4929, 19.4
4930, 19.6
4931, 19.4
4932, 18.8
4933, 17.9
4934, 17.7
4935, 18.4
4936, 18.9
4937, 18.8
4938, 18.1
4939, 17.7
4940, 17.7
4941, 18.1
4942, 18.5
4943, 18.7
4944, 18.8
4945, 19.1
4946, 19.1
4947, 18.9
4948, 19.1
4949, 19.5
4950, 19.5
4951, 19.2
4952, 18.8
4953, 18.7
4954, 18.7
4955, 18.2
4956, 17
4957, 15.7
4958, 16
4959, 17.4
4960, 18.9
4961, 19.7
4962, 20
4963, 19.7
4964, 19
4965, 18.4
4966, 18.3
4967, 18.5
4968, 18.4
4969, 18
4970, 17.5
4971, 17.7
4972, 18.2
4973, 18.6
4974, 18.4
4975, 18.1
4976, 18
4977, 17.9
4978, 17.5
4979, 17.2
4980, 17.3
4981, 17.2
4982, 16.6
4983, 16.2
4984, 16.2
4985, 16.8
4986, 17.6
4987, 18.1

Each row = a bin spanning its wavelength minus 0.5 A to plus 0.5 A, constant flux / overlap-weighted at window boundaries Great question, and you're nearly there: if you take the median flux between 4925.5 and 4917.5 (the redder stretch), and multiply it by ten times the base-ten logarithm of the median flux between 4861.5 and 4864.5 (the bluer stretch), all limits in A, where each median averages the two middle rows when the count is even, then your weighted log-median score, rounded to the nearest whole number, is 190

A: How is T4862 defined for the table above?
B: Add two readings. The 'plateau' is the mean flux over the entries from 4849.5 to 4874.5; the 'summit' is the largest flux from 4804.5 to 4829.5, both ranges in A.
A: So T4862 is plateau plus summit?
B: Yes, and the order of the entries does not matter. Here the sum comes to 36.9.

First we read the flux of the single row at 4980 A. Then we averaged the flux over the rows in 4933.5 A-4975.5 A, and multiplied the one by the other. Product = 319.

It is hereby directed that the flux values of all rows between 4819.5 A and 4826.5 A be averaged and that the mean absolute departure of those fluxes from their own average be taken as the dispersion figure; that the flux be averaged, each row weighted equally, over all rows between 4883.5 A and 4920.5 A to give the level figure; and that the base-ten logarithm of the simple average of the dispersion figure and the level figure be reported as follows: 0.95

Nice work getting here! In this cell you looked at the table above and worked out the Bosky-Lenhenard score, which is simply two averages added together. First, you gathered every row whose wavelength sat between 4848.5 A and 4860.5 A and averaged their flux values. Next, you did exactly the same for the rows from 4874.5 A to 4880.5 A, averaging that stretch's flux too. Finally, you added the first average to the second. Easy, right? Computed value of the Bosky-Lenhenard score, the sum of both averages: 35.9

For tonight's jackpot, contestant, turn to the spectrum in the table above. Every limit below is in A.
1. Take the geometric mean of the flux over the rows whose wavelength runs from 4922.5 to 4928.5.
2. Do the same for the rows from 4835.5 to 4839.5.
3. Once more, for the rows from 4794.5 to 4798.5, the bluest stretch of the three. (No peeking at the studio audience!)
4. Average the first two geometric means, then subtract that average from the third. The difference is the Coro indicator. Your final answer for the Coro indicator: 0.3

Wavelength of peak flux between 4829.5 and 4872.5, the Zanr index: 4847 A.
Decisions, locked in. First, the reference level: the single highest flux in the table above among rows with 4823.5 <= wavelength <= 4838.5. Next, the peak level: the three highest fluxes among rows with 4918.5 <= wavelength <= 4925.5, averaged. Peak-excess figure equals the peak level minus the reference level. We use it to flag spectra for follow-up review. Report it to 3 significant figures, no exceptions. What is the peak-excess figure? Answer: -1.50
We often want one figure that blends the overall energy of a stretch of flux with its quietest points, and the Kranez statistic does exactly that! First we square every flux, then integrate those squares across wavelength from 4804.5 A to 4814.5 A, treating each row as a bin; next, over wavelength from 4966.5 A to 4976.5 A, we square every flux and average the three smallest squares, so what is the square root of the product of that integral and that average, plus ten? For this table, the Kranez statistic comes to 1069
